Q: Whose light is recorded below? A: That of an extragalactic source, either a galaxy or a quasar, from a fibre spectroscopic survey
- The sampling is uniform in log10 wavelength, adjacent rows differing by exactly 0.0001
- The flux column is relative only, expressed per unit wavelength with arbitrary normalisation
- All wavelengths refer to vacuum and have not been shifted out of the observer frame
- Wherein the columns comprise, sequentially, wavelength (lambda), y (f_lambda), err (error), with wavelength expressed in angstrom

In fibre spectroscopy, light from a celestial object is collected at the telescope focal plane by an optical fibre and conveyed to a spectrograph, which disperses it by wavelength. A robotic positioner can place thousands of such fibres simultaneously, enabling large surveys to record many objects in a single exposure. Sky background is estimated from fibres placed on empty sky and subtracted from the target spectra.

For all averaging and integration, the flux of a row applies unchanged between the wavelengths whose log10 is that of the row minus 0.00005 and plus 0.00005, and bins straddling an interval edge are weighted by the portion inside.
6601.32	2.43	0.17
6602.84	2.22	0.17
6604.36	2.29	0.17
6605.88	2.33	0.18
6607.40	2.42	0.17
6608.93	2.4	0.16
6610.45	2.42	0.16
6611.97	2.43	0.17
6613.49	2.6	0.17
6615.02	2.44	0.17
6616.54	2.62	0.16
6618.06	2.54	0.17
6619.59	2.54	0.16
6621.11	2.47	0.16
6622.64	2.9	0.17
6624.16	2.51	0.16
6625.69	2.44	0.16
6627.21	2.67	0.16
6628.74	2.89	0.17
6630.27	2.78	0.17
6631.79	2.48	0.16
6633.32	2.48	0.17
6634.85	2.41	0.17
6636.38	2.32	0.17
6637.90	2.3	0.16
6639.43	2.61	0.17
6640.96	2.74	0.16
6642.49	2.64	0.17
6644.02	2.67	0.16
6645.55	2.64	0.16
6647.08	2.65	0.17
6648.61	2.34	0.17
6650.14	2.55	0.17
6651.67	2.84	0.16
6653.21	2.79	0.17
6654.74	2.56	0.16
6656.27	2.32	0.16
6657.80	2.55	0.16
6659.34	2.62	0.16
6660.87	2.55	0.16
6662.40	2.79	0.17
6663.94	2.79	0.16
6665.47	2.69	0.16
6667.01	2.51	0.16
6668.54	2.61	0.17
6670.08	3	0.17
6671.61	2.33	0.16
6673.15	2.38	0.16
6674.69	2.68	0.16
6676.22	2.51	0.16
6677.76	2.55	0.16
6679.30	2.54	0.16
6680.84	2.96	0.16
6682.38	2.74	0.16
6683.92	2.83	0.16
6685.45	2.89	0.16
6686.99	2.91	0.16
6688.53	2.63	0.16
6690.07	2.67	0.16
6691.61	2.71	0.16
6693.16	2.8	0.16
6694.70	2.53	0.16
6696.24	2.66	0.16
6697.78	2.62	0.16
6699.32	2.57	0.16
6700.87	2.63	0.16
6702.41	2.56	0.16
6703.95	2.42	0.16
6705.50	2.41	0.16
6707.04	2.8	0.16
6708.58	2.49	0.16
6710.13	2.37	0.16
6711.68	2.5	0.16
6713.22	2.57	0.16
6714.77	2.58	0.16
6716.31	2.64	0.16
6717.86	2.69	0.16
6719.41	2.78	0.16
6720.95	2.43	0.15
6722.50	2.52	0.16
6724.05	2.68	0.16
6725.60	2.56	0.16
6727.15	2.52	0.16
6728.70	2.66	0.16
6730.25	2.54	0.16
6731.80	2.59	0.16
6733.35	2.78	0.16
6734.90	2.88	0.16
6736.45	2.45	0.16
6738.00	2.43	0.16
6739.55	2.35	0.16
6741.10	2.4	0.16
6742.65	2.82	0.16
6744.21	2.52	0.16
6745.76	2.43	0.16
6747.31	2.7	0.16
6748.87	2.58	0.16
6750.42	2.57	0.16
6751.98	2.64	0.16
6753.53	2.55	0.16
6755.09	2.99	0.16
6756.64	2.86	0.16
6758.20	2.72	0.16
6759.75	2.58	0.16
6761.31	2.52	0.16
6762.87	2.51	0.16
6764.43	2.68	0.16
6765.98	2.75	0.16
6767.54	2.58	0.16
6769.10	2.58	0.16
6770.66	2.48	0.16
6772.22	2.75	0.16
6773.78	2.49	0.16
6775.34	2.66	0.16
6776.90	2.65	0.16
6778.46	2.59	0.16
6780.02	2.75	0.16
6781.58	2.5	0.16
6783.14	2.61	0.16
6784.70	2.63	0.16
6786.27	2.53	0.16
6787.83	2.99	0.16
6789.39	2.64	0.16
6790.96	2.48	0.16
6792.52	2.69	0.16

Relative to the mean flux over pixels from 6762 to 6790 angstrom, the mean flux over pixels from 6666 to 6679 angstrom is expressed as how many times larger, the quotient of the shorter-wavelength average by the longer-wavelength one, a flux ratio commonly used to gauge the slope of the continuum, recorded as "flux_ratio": 0.98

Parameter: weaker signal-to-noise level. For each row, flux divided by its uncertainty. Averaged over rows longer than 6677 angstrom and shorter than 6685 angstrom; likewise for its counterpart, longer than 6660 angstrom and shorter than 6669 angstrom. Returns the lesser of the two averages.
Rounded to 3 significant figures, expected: 16.3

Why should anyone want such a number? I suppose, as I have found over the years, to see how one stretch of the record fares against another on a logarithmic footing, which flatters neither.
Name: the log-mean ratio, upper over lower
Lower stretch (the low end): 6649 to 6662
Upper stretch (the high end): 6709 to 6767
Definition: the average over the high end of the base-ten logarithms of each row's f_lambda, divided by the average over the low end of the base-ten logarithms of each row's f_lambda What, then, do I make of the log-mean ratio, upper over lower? 1.00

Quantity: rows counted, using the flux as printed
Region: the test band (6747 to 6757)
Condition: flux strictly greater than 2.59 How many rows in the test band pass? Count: 4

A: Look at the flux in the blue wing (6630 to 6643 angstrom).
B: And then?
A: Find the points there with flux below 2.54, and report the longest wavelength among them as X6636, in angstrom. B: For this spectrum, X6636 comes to 6637.90 angstrom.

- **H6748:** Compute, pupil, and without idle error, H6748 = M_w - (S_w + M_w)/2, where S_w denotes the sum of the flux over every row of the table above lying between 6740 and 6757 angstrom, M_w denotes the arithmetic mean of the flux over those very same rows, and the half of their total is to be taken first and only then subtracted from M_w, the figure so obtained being -13.2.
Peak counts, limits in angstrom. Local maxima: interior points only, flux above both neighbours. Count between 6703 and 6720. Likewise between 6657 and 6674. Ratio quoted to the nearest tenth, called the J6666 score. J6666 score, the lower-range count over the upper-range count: 2.0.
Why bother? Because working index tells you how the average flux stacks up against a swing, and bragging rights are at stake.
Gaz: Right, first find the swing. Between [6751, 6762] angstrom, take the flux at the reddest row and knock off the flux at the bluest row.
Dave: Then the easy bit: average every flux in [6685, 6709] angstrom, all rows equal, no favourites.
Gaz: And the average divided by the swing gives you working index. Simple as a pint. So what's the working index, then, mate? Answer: -22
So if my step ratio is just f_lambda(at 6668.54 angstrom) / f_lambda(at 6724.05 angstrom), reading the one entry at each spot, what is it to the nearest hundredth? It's 0.97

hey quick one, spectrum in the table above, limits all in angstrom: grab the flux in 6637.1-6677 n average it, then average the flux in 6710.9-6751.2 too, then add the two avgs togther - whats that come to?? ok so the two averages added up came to 5.19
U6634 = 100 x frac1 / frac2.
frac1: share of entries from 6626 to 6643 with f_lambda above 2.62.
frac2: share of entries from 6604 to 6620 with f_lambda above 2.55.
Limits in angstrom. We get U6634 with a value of 250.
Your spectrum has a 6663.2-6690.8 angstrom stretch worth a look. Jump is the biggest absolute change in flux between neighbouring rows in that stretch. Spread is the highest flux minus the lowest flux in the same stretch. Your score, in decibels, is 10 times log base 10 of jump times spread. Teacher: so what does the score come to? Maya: -3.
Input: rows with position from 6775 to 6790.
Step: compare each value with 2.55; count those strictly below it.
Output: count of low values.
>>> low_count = 2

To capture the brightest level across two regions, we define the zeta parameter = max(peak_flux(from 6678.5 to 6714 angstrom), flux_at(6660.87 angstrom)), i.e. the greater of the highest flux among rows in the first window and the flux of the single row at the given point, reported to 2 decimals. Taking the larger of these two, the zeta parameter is 2.96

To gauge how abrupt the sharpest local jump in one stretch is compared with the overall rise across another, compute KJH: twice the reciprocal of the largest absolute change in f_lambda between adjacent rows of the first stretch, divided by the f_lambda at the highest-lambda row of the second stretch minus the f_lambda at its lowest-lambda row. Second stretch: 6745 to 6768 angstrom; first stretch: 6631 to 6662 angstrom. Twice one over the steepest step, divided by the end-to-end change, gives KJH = 43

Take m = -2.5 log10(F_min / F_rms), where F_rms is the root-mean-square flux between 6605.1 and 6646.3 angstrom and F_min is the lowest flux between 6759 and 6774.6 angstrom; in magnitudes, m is 0.030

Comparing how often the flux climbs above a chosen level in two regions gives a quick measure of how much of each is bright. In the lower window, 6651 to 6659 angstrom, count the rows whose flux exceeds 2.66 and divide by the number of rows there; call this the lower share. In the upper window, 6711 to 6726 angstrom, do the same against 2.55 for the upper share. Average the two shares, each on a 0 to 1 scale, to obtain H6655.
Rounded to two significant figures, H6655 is 0.55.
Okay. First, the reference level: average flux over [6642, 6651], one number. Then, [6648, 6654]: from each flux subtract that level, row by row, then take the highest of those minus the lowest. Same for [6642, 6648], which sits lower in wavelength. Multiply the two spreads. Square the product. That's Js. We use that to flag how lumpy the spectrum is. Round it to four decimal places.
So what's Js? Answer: 0.0002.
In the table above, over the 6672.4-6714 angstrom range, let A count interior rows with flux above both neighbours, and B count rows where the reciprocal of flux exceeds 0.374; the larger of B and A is 18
